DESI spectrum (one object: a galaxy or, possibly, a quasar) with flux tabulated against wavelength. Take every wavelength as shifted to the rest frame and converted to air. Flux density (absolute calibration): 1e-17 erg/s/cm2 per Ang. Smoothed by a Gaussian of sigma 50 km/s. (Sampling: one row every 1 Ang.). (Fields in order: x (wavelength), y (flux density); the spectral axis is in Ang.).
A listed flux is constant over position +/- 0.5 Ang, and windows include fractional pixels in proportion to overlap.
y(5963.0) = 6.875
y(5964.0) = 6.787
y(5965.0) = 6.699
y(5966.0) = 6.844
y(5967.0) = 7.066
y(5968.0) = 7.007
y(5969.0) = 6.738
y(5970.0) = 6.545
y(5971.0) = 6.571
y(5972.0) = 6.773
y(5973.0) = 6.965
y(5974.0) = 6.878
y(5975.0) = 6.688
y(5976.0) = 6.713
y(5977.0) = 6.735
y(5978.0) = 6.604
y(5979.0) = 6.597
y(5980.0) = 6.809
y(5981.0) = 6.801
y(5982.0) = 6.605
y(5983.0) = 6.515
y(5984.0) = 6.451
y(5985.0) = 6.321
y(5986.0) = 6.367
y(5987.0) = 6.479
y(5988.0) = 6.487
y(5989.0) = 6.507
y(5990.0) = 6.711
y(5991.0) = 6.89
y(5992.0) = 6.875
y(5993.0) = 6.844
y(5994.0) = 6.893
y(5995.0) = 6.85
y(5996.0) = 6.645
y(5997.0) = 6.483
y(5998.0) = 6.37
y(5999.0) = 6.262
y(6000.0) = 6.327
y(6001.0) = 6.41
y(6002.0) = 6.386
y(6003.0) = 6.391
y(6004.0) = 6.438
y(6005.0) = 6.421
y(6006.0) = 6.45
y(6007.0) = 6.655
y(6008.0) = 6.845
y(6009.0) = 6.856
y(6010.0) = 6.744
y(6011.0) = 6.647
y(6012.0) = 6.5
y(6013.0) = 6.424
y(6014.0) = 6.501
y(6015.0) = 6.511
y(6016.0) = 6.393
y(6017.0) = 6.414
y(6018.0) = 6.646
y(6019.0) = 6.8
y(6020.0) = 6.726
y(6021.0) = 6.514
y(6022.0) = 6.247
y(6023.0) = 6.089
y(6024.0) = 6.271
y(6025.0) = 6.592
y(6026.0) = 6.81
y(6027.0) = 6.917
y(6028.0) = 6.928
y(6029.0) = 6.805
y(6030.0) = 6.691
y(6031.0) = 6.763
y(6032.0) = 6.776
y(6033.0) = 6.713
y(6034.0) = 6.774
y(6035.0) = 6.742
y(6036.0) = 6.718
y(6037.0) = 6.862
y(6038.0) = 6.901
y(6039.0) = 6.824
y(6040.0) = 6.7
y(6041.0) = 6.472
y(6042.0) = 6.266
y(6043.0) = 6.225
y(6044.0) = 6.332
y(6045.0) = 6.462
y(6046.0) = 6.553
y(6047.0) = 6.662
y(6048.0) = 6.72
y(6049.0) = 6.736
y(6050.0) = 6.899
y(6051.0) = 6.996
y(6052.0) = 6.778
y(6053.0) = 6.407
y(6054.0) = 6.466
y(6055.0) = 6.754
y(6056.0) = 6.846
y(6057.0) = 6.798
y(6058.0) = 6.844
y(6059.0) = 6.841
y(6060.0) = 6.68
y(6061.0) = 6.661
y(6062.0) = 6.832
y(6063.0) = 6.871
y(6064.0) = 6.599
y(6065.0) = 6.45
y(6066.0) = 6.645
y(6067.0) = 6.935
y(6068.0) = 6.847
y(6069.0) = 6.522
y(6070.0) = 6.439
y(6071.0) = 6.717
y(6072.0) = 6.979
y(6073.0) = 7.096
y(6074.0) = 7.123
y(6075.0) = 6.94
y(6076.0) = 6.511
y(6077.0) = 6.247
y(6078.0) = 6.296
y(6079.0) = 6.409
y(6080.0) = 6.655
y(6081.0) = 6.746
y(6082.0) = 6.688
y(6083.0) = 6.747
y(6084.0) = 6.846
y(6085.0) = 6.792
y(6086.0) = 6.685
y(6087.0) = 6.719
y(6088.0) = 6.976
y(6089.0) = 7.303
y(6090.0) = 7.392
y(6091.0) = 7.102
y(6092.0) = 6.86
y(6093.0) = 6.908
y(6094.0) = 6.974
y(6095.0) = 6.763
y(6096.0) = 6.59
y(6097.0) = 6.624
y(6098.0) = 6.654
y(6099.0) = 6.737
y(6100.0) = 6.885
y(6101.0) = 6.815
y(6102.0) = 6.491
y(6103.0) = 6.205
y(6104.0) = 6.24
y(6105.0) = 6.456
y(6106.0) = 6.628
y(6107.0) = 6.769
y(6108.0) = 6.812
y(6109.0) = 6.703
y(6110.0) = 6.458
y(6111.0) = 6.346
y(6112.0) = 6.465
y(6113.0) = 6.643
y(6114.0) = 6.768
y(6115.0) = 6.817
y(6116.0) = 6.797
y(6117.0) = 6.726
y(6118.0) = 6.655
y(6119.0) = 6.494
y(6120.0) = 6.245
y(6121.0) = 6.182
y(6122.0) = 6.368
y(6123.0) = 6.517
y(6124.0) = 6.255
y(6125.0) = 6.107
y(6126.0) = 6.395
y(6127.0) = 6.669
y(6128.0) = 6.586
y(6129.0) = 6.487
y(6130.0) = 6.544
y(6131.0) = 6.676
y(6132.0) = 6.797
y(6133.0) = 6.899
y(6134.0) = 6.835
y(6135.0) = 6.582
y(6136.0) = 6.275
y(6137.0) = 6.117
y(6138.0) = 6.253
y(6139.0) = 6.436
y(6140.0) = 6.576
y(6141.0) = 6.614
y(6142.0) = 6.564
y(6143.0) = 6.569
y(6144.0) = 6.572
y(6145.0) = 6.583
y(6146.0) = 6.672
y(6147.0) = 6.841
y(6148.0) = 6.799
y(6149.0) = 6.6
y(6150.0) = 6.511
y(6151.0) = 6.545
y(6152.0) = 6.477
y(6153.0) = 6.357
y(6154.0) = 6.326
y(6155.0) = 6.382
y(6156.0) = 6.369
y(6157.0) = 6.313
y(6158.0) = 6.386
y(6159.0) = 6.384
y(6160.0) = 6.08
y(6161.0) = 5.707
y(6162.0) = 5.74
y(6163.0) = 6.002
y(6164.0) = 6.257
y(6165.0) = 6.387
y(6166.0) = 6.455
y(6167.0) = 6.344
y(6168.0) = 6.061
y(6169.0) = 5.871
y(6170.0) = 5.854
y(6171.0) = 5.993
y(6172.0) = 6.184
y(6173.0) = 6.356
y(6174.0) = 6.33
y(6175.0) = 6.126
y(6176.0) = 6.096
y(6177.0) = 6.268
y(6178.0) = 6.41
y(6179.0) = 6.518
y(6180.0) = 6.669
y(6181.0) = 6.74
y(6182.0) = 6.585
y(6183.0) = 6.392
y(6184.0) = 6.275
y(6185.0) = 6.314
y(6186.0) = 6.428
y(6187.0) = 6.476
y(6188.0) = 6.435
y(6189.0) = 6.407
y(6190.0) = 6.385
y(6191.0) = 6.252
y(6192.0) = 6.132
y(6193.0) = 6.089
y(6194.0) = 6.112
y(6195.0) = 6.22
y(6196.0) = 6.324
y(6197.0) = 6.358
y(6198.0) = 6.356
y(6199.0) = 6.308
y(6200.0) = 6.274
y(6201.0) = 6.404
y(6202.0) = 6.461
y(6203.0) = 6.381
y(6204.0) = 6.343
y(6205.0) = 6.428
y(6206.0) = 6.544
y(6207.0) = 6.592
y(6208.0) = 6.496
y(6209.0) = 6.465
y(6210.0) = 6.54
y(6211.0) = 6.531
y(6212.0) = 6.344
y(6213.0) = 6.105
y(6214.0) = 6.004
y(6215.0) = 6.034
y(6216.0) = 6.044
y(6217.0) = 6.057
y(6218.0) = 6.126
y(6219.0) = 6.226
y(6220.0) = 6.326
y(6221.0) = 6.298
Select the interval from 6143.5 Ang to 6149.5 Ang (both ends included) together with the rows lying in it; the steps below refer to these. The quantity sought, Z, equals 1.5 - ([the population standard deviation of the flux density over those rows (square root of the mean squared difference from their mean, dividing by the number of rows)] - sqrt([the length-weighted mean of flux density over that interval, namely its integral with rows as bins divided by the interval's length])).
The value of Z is 3.98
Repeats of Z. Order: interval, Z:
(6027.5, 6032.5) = 4.03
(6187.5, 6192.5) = 3.90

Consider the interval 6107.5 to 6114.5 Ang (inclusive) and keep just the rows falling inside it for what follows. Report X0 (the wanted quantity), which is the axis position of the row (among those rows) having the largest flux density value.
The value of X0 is 6108.0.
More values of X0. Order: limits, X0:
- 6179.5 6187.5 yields 6181.0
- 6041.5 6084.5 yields 6074.0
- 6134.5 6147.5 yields 6147.0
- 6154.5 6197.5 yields 6181.0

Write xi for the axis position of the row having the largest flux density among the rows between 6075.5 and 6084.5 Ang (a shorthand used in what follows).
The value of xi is 6084.0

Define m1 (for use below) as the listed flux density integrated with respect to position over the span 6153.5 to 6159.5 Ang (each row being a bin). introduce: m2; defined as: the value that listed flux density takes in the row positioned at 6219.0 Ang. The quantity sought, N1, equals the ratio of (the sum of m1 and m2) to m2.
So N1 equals 7.13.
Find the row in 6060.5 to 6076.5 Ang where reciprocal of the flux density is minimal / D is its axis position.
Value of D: 6074.0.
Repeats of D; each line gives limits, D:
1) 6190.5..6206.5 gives 6206.0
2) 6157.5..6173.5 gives 6166.0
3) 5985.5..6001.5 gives 5994.0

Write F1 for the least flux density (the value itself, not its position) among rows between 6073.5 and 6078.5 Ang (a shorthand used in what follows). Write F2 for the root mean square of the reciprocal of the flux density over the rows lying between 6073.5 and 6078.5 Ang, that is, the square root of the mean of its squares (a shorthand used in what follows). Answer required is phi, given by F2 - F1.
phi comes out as -6.10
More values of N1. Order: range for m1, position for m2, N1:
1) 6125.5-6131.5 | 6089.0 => 6.39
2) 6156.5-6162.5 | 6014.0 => 6.63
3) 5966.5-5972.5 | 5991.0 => 6.91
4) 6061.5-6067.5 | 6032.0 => 6.95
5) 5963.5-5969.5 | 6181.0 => 7.10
